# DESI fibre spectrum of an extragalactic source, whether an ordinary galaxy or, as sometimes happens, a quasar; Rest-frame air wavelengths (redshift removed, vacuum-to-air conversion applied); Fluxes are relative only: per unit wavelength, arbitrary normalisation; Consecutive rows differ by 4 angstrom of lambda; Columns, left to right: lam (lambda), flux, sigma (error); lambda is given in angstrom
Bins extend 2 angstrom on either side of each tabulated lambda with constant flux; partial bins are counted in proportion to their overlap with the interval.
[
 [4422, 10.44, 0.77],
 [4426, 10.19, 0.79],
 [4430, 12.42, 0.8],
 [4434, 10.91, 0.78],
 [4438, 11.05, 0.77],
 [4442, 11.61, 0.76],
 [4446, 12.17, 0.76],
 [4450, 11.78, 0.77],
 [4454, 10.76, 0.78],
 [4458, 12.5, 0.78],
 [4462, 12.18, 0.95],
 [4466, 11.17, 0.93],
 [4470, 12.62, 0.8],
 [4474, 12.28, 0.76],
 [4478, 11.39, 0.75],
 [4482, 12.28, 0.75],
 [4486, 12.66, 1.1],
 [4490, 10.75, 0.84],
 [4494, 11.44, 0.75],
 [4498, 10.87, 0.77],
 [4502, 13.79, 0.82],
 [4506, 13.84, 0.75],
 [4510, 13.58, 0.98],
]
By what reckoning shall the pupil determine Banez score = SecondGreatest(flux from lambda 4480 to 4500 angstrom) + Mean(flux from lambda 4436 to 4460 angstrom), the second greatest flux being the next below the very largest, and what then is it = 23.9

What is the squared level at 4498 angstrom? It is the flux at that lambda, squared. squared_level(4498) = 118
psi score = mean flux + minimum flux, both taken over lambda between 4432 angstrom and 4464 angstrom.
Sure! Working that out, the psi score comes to 22.4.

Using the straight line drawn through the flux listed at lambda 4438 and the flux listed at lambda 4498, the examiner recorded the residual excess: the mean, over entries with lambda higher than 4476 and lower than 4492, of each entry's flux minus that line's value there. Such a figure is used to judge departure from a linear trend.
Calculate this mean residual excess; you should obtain 0.86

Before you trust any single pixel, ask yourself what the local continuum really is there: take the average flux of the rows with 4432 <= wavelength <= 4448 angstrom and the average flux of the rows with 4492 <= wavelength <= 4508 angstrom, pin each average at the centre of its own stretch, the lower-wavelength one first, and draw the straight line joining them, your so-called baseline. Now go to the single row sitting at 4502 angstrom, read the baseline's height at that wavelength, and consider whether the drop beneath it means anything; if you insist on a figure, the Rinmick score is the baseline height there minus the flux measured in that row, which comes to -1.3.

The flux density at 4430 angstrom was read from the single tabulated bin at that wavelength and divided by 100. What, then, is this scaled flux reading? 0.124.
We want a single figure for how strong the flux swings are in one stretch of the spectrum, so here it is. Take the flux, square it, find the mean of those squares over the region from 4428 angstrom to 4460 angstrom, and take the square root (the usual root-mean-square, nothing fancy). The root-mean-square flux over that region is 11.7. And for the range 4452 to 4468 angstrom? 11.7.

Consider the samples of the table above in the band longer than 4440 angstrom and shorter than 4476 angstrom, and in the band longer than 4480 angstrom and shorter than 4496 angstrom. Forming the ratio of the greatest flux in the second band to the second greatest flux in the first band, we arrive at 1.01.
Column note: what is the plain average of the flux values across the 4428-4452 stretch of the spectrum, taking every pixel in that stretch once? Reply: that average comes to 11.7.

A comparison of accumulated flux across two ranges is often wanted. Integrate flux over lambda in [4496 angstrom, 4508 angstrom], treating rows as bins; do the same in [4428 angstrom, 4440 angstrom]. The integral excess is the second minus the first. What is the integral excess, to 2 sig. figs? -16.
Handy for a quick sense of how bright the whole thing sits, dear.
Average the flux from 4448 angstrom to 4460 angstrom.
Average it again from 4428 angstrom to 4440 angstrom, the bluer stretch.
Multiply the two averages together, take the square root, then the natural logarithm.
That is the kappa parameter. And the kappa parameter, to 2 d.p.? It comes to 2.45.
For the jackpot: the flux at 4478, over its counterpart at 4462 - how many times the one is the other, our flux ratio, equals 0.94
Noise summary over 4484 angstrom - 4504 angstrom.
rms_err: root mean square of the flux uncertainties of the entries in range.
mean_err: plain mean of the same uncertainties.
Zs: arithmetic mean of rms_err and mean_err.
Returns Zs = 0.861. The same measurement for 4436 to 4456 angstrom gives 0.768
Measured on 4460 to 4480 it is 0.840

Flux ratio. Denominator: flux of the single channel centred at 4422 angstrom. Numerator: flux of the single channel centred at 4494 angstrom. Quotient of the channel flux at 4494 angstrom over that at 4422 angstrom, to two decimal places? 1.10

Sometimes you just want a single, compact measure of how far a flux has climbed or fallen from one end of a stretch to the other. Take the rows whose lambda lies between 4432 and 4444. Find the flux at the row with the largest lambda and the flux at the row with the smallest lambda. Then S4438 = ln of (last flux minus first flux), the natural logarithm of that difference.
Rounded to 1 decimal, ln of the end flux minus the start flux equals -0.4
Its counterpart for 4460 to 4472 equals -0.8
